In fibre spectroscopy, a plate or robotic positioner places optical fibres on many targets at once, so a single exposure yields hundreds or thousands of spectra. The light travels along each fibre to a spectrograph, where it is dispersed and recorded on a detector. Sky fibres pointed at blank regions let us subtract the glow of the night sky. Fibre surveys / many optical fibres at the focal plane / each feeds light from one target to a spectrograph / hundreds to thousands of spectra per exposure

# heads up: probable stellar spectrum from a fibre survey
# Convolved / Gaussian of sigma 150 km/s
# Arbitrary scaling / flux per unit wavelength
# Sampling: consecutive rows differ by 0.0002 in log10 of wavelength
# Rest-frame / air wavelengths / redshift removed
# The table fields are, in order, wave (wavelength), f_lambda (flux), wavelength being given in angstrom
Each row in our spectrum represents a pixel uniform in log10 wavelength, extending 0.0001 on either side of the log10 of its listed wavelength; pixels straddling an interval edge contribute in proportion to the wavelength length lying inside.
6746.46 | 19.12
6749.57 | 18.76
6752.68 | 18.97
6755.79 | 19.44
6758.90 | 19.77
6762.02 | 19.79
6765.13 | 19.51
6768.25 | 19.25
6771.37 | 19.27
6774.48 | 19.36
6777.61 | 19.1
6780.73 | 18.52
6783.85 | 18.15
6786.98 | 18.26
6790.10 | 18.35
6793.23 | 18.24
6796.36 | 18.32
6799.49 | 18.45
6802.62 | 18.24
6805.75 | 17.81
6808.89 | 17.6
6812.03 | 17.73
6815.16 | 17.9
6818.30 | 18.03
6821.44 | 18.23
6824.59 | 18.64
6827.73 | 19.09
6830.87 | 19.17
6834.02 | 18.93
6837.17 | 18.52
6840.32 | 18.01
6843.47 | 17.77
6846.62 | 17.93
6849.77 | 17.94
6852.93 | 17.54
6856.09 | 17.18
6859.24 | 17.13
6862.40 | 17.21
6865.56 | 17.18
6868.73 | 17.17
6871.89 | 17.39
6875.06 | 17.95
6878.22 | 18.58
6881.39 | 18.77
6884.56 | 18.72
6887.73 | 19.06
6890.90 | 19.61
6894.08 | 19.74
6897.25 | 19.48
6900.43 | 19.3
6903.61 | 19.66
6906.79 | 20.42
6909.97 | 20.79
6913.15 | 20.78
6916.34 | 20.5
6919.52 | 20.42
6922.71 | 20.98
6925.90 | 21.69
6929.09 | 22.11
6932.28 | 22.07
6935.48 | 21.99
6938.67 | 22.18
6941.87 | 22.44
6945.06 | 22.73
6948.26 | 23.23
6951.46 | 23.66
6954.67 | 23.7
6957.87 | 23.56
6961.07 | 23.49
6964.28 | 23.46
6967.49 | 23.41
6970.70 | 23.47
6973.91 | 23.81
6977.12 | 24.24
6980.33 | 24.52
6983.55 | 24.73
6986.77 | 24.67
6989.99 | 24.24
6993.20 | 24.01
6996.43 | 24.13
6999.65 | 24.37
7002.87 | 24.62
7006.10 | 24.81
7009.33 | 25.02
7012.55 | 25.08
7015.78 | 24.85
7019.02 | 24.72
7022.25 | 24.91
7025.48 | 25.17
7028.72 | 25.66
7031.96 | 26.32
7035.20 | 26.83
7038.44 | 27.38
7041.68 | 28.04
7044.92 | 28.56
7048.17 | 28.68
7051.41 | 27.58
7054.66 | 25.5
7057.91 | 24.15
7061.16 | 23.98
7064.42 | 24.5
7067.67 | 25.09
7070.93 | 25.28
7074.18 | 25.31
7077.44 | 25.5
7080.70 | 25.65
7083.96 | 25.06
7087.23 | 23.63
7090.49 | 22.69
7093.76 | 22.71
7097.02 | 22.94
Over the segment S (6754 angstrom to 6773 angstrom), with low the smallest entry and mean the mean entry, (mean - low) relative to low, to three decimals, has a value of 0.013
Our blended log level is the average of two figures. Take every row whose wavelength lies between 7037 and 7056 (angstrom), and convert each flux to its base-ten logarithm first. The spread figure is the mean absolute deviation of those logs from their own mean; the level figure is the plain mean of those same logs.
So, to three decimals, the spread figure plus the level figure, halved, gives 0.727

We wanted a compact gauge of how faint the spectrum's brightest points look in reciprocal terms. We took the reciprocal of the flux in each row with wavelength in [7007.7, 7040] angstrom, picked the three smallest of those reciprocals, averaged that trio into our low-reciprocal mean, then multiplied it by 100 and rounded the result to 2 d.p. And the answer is 3.73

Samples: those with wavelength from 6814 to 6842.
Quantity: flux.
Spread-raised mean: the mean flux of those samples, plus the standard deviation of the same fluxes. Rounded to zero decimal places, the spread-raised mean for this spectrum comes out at 19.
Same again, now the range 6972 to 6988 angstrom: 25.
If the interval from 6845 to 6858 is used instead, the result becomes 18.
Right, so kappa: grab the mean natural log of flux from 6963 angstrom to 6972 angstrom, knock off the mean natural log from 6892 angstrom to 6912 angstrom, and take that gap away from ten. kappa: 9.8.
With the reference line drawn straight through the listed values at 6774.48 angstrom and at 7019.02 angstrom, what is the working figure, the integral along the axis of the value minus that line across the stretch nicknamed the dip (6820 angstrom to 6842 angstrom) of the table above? -43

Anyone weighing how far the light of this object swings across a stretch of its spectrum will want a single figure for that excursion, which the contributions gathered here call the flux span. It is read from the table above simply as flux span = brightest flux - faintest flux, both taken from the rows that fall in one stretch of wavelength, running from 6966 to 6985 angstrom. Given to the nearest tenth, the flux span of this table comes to 1.3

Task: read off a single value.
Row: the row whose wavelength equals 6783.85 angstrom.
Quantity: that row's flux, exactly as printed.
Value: 18.15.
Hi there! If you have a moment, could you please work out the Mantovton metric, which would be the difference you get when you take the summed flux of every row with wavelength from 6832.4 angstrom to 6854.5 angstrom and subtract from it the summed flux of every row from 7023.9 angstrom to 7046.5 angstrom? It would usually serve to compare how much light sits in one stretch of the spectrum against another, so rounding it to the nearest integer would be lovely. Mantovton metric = -61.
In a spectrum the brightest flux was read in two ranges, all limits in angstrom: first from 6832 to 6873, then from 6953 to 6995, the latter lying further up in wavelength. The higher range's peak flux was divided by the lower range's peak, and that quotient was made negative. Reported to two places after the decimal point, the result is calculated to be -1.31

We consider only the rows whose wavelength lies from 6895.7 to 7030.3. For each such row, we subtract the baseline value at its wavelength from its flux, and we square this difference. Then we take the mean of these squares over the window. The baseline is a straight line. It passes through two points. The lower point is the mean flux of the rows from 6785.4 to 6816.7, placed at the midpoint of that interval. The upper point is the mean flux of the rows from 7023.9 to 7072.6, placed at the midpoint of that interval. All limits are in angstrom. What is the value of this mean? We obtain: 1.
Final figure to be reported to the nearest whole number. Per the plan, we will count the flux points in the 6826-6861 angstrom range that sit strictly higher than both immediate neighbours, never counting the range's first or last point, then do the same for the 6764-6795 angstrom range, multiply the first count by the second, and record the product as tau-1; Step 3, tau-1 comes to 4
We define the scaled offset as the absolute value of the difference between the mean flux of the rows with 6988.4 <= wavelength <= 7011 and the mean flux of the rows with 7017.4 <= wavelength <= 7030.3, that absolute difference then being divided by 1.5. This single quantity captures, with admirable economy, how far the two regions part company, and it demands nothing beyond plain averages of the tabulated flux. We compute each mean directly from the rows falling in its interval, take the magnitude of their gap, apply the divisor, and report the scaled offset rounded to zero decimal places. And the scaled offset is 0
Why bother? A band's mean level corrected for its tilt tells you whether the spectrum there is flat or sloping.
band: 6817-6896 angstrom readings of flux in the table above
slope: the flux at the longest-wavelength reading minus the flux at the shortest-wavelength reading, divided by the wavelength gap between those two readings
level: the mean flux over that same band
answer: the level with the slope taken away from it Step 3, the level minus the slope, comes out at 18.2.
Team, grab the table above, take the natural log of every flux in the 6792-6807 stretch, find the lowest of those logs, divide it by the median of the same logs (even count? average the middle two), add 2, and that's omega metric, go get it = 2.99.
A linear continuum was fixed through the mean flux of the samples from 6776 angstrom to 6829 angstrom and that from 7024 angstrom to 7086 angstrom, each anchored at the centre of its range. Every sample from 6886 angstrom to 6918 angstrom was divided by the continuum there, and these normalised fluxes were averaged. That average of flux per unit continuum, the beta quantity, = 0.935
